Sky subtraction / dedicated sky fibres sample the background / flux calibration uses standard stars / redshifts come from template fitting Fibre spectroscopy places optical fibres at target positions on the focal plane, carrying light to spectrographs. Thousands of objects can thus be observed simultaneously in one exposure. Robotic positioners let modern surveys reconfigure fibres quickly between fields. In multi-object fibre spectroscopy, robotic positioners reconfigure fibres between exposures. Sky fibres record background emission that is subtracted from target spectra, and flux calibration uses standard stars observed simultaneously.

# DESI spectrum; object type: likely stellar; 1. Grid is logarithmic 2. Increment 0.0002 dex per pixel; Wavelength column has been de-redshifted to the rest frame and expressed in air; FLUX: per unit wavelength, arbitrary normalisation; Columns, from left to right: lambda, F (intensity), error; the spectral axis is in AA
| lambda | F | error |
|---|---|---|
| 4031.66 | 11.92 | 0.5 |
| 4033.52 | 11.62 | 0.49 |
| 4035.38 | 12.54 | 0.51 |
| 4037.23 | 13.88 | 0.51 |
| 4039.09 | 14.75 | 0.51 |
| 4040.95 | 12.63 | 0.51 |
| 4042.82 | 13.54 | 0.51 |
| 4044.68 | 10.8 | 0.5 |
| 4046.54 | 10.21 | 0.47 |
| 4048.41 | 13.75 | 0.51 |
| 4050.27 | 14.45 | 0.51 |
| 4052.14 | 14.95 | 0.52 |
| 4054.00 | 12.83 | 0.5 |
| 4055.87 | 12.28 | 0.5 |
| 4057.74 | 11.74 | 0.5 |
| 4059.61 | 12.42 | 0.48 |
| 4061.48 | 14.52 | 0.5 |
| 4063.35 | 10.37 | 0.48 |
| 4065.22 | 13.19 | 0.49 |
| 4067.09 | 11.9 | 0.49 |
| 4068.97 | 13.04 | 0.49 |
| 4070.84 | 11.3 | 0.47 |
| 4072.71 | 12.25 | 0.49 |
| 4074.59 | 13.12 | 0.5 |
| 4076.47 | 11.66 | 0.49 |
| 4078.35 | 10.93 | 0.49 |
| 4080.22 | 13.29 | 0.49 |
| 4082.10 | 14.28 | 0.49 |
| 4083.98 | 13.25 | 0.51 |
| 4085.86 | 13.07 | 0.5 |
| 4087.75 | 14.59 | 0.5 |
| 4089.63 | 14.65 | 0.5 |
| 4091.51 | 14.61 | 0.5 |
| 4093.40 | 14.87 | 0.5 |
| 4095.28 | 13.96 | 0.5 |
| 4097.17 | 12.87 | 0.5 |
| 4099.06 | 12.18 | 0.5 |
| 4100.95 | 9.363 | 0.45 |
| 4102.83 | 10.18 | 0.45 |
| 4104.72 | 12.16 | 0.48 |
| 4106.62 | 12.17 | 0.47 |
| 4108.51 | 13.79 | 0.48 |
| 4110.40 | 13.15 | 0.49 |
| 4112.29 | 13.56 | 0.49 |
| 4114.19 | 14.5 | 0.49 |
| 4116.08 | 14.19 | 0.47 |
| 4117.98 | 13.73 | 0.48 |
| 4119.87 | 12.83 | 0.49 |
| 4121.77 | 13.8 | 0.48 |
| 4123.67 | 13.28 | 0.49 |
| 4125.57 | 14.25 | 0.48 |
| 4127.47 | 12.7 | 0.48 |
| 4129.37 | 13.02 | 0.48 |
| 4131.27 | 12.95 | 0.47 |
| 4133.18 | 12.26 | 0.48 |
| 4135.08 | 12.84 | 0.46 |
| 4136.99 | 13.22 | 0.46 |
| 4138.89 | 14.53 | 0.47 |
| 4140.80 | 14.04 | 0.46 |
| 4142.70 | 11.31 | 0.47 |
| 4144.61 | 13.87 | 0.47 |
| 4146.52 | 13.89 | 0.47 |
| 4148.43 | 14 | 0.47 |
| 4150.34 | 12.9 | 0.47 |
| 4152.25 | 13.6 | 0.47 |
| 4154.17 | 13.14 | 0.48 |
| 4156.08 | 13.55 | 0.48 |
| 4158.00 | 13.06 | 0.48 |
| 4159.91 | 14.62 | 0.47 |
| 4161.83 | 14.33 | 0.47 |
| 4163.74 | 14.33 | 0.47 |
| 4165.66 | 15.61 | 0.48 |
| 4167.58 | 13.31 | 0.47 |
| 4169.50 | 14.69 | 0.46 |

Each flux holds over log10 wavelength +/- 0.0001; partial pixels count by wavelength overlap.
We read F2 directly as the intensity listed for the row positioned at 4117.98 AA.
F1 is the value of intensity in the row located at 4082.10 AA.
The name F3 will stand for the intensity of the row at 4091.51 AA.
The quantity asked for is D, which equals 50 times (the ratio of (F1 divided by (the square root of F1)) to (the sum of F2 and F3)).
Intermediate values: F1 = 14.28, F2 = 13.73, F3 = 14.61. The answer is 6.7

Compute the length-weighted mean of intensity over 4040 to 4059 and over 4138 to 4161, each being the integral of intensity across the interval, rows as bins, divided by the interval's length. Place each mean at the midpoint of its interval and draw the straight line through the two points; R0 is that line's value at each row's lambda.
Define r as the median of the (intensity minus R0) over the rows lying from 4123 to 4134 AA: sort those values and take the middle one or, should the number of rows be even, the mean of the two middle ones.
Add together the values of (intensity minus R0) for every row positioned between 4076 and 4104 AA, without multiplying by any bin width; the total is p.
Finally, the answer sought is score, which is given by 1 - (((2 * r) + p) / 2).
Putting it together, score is 2.4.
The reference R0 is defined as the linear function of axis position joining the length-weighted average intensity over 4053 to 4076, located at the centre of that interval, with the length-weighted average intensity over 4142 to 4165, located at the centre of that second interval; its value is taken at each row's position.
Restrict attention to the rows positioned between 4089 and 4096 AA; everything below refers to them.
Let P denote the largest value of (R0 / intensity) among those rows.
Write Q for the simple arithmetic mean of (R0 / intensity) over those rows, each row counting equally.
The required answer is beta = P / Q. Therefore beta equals 1.04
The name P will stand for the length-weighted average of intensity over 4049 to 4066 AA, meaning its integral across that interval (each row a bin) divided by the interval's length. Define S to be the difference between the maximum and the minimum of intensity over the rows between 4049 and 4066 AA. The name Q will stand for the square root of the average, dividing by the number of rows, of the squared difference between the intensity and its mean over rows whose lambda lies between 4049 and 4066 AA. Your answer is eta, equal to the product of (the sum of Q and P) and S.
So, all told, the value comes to 66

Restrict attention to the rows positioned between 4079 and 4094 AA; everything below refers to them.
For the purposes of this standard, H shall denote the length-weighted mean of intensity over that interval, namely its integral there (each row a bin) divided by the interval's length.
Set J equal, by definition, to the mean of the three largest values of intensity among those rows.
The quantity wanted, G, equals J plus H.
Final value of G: 28.7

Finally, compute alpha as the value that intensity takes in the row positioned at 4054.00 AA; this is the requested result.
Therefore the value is 12.83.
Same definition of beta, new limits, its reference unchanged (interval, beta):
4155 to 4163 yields 1.06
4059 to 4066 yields 1.20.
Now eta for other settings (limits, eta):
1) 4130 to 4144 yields 45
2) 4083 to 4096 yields 27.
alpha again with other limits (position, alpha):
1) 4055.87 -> 12.28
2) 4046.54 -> 10.21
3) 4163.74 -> 14.33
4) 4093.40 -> 14.87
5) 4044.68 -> 10.8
